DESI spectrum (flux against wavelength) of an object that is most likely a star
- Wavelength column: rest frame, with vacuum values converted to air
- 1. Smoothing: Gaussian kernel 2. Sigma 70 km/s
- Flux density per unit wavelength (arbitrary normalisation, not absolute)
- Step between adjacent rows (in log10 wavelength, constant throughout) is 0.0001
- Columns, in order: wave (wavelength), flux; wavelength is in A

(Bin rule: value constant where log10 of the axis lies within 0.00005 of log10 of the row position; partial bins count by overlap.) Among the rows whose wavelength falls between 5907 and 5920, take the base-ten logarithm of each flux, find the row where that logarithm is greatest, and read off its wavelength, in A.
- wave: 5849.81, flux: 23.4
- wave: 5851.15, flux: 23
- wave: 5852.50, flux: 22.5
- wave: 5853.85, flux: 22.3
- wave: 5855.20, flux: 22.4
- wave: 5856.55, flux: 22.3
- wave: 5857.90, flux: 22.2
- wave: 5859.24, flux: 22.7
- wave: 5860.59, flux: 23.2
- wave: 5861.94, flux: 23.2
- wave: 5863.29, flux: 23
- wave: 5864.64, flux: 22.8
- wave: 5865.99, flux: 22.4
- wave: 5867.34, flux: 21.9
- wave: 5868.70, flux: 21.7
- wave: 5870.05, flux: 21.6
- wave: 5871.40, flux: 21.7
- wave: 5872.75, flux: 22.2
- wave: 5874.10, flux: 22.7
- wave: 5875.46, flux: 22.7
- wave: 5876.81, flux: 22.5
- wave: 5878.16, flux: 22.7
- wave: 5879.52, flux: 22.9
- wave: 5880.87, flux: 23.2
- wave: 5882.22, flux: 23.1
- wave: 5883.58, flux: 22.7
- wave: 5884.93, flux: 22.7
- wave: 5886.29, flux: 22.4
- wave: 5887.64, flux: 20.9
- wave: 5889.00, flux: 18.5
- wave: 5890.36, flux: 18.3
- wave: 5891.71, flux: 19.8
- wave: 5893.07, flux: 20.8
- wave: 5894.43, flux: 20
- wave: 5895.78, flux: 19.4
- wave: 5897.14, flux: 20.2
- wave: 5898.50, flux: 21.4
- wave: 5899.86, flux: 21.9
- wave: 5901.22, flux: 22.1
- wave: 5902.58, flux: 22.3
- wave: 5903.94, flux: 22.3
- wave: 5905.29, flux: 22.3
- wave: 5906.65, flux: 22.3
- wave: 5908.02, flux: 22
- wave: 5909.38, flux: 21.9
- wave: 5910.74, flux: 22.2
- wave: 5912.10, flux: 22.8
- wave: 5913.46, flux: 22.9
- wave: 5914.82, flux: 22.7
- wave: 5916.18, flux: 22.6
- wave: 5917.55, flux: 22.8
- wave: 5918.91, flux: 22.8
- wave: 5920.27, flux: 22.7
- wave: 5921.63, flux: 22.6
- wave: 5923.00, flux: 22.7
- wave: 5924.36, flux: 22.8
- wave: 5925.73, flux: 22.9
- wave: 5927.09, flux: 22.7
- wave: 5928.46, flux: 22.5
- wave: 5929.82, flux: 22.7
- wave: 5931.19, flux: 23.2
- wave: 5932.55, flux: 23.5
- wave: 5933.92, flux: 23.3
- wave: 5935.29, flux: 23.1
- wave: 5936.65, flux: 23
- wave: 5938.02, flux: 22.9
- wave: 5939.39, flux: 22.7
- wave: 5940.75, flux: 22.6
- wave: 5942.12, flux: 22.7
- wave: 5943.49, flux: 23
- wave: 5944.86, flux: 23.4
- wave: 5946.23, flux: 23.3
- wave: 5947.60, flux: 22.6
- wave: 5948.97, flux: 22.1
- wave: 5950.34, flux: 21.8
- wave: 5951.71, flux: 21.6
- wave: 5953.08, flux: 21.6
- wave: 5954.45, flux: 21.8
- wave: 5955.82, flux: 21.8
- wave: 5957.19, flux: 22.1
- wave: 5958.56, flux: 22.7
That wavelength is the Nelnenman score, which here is 5913.46 A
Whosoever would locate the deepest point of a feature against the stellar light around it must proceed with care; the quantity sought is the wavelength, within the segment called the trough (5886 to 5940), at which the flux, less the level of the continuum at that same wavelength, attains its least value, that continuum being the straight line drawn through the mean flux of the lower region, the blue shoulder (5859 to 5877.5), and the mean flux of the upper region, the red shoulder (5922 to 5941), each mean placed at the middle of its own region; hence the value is 5890.36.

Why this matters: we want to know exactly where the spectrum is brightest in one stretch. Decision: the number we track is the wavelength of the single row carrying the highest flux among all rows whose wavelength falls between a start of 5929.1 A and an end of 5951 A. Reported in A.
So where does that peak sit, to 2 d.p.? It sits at 5932.55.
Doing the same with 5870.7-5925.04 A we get 5880.87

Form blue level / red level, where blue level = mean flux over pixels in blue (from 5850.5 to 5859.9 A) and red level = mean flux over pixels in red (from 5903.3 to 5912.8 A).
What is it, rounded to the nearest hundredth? 1.01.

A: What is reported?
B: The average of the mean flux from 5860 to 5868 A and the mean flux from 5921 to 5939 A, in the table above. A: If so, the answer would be 22.8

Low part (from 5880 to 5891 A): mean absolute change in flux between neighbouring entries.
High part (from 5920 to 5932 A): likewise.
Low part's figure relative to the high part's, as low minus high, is 0.5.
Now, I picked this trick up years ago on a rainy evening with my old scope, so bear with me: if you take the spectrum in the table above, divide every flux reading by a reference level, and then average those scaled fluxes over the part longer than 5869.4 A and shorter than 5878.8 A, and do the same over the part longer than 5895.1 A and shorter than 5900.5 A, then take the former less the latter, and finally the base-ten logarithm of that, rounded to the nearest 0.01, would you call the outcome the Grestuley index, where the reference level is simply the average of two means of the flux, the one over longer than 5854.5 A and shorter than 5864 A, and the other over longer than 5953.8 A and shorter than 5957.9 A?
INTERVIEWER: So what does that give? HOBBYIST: -1.15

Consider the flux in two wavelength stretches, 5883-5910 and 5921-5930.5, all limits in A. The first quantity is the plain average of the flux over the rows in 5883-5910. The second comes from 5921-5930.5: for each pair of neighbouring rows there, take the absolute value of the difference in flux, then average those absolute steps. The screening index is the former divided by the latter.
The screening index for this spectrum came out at 141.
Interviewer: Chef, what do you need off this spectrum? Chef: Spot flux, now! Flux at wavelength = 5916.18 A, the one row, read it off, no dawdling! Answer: 22.6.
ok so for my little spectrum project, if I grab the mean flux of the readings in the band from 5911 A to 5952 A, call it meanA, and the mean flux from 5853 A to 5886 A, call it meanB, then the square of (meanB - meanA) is 0.1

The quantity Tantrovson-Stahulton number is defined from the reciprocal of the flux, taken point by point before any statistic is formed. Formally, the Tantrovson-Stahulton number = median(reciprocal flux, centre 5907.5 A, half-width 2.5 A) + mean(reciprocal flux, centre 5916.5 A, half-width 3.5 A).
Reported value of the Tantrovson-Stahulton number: 0.0891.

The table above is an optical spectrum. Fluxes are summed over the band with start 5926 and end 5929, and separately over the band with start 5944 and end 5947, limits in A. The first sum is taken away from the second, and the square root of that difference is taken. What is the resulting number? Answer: 1.22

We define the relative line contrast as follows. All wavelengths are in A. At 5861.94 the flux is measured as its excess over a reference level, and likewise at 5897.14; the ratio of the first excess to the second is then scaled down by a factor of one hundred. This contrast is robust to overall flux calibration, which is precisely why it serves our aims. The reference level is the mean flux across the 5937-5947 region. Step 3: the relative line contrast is -0.001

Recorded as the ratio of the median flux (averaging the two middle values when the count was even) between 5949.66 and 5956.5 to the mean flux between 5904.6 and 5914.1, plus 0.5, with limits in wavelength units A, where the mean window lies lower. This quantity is 1.48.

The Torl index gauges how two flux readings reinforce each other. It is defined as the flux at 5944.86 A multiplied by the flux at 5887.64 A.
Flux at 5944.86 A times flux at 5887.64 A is 489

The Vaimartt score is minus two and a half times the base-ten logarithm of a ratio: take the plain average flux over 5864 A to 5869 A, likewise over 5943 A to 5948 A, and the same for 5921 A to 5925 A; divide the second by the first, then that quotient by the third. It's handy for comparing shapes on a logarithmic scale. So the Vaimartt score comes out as 3.35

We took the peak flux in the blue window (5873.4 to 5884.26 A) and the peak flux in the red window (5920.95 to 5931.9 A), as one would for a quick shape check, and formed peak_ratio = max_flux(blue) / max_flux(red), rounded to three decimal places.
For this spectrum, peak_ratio 1.000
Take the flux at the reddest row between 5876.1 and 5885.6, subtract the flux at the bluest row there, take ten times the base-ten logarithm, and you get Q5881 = -7.0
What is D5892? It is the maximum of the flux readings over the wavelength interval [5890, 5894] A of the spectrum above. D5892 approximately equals 20.8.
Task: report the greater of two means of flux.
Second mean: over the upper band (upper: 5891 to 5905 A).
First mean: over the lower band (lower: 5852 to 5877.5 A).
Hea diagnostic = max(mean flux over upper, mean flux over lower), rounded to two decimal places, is 22.42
